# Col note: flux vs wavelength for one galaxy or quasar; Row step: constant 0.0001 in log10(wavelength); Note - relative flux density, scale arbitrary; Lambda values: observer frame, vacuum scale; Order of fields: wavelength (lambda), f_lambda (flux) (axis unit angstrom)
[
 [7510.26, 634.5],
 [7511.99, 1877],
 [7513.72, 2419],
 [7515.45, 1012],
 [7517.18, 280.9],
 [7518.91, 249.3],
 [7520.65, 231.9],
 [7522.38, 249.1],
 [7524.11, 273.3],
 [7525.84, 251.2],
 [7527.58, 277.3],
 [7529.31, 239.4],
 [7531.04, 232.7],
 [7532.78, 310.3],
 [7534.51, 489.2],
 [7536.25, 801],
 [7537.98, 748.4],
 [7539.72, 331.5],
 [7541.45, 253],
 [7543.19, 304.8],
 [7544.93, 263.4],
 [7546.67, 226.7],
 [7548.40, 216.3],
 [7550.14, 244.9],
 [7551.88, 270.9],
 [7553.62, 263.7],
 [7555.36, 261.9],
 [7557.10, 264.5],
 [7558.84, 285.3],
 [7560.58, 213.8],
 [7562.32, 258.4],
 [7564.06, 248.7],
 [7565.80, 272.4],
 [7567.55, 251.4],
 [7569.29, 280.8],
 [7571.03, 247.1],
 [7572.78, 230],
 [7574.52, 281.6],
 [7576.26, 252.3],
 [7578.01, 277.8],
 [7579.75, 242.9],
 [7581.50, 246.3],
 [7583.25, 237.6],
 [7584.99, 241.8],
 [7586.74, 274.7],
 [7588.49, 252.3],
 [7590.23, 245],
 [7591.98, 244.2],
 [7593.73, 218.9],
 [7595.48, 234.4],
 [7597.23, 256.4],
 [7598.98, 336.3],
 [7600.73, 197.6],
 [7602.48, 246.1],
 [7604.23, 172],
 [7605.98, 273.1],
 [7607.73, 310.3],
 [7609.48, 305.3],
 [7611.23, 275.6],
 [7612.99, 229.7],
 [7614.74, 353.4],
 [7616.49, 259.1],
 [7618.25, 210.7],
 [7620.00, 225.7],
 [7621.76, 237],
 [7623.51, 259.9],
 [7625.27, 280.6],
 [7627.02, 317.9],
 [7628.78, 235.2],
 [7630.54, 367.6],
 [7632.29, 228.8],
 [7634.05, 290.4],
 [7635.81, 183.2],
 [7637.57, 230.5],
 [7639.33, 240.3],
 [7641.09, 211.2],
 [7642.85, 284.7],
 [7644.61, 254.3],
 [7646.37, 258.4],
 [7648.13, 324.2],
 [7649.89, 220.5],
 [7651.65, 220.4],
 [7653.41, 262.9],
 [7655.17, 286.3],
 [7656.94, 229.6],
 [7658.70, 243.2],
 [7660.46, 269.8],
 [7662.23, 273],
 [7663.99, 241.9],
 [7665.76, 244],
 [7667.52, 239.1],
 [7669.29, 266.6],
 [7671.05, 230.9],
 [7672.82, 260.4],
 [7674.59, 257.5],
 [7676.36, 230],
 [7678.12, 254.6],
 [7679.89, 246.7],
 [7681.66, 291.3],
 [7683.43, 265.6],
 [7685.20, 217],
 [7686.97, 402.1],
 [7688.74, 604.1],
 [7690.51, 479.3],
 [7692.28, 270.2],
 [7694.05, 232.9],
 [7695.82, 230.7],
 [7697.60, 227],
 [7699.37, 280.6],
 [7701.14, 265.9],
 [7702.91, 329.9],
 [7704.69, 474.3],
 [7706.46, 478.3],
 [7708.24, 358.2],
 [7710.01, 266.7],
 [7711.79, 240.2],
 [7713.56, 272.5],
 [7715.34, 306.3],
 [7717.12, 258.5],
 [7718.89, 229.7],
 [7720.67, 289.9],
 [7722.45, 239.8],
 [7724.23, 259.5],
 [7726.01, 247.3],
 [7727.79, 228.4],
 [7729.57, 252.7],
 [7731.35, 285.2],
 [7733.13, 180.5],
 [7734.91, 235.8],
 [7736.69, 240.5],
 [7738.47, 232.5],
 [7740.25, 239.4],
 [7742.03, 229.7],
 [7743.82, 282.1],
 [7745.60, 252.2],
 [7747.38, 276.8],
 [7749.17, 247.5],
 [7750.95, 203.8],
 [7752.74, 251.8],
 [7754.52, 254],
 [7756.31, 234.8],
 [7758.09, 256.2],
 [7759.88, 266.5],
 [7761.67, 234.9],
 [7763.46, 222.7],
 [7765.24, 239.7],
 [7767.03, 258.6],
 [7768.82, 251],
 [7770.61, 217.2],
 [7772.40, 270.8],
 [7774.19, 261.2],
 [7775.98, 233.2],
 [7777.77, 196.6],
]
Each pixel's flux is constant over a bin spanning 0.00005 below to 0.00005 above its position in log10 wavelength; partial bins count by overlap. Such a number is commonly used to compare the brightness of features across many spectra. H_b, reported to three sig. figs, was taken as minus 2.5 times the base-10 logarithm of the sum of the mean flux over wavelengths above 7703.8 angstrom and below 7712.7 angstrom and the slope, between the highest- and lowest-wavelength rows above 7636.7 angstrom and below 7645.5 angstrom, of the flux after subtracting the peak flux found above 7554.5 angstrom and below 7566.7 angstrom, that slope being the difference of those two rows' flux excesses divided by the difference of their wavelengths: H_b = -6.41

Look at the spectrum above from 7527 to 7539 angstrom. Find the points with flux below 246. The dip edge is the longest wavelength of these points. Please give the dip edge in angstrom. 7531.04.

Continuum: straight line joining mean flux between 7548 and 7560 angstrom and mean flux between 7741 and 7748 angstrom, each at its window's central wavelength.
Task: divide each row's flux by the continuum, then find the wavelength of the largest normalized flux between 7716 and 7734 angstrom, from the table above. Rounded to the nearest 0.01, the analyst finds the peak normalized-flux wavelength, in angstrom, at 7720.67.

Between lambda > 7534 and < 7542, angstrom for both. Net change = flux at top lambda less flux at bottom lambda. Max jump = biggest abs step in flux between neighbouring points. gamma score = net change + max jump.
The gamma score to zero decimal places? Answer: 181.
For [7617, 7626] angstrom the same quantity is 93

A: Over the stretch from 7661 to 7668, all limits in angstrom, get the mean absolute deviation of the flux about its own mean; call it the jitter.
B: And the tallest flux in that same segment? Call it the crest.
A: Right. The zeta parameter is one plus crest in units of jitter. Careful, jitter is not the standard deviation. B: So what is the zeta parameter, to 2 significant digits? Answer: 24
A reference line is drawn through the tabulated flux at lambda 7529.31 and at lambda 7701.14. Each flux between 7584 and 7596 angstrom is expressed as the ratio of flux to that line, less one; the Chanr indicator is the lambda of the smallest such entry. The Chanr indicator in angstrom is 7593.73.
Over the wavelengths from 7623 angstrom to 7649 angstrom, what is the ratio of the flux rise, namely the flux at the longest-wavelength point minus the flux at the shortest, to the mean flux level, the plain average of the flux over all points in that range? 0.2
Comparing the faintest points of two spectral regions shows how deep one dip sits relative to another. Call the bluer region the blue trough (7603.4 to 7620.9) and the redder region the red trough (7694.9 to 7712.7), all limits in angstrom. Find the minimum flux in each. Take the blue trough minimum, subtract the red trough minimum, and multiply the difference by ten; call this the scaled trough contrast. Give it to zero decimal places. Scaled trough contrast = -550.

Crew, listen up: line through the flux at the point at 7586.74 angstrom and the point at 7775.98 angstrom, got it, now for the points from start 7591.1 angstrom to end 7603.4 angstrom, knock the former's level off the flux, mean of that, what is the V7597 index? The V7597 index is -25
